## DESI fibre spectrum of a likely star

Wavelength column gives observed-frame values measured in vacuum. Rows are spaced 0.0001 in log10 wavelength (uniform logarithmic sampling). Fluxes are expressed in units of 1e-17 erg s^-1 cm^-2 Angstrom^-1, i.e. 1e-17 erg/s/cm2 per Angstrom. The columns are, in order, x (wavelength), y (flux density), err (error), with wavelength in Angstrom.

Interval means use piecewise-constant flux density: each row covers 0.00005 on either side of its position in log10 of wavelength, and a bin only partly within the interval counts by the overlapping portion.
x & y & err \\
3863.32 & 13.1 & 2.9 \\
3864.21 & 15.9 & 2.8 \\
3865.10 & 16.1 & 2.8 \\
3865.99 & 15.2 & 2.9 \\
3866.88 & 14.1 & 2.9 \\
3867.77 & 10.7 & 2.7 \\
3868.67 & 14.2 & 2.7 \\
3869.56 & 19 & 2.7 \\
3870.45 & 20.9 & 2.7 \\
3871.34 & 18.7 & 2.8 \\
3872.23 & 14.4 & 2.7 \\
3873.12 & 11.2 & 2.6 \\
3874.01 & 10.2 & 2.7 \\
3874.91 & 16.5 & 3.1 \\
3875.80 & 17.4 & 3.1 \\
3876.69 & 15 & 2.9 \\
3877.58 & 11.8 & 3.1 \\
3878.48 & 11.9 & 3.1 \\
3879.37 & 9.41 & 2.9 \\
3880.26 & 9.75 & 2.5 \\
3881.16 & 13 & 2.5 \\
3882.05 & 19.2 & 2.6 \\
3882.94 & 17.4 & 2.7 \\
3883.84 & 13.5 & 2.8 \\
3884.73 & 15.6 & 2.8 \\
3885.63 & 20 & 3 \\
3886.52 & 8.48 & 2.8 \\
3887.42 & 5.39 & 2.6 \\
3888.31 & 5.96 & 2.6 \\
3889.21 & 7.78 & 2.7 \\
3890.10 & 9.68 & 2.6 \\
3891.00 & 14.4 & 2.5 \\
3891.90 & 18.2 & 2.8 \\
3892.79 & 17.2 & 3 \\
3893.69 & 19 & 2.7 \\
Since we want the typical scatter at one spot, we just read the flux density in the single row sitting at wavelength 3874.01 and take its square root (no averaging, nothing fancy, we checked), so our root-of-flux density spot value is 3.19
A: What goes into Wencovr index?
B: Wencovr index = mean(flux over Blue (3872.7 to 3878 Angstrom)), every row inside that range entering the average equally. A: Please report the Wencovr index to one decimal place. 13.7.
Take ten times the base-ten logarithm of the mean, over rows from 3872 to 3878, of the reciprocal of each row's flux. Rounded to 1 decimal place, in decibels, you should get -11.2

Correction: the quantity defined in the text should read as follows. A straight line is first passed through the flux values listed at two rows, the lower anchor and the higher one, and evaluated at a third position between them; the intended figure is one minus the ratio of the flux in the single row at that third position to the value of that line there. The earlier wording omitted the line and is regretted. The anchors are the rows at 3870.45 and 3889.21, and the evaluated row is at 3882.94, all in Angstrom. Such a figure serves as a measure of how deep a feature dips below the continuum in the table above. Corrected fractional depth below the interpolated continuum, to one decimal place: -0.4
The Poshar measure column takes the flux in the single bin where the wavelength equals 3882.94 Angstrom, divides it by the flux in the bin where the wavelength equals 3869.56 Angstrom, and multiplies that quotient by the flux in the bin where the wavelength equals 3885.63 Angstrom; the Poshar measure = 18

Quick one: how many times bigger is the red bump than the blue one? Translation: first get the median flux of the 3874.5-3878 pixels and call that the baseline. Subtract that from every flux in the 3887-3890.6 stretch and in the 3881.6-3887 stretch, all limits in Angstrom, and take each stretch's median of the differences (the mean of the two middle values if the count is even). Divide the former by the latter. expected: -12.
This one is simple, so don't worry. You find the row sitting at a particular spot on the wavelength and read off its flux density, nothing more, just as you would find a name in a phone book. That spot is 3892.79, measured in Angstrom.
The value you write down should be 17.2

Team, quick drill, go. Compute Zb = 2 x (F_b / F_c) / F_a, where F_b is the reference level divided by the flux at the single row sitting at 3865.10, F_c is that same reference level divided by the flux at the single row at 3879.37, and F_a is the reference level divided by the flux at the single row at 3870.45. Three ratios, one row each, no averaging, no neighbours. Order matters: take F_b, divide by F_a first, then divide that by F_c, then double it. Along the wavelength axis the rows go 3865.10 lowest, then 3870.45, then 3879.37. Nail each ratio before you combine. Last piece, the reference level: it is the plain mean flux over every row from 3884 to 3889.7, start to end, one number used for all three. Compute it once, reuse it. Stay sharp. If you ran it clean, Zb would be 2.3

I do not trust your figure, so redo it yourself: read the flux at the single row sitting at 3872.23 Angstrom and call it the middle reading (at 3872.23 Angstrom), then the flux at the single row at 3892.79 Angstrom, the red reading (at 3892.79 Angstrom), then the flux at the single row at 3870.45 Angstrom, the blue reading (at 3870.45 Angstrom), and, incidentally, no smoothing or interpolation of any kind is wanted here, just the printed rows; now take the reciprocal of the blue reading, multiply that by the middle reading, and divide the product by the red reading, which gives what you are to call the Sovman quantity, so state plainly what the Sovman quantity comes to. 0.040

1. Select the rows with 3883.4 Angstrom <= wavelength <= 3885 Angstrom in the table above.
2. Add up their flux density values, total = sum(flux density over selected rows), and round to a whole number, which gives 29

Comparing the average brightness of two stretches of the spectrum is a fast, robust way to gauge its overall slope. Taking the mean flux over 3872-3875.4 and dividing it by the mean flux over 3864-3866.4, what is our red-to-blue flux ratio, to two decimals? 0.83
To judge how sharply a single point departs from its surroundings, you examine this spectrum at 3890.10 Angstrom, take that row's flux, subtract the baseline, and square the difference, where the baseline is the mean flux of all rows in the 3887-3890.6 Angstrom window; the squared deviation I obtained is 6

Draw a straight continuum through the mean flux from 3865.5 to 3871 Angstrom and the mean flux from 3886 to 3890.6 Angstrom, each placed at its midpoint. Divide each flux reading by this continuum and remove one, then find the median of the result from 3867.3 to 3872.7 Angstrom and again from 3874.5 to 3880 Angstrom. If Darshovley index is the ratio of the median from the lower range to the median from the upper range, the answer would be 1.1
